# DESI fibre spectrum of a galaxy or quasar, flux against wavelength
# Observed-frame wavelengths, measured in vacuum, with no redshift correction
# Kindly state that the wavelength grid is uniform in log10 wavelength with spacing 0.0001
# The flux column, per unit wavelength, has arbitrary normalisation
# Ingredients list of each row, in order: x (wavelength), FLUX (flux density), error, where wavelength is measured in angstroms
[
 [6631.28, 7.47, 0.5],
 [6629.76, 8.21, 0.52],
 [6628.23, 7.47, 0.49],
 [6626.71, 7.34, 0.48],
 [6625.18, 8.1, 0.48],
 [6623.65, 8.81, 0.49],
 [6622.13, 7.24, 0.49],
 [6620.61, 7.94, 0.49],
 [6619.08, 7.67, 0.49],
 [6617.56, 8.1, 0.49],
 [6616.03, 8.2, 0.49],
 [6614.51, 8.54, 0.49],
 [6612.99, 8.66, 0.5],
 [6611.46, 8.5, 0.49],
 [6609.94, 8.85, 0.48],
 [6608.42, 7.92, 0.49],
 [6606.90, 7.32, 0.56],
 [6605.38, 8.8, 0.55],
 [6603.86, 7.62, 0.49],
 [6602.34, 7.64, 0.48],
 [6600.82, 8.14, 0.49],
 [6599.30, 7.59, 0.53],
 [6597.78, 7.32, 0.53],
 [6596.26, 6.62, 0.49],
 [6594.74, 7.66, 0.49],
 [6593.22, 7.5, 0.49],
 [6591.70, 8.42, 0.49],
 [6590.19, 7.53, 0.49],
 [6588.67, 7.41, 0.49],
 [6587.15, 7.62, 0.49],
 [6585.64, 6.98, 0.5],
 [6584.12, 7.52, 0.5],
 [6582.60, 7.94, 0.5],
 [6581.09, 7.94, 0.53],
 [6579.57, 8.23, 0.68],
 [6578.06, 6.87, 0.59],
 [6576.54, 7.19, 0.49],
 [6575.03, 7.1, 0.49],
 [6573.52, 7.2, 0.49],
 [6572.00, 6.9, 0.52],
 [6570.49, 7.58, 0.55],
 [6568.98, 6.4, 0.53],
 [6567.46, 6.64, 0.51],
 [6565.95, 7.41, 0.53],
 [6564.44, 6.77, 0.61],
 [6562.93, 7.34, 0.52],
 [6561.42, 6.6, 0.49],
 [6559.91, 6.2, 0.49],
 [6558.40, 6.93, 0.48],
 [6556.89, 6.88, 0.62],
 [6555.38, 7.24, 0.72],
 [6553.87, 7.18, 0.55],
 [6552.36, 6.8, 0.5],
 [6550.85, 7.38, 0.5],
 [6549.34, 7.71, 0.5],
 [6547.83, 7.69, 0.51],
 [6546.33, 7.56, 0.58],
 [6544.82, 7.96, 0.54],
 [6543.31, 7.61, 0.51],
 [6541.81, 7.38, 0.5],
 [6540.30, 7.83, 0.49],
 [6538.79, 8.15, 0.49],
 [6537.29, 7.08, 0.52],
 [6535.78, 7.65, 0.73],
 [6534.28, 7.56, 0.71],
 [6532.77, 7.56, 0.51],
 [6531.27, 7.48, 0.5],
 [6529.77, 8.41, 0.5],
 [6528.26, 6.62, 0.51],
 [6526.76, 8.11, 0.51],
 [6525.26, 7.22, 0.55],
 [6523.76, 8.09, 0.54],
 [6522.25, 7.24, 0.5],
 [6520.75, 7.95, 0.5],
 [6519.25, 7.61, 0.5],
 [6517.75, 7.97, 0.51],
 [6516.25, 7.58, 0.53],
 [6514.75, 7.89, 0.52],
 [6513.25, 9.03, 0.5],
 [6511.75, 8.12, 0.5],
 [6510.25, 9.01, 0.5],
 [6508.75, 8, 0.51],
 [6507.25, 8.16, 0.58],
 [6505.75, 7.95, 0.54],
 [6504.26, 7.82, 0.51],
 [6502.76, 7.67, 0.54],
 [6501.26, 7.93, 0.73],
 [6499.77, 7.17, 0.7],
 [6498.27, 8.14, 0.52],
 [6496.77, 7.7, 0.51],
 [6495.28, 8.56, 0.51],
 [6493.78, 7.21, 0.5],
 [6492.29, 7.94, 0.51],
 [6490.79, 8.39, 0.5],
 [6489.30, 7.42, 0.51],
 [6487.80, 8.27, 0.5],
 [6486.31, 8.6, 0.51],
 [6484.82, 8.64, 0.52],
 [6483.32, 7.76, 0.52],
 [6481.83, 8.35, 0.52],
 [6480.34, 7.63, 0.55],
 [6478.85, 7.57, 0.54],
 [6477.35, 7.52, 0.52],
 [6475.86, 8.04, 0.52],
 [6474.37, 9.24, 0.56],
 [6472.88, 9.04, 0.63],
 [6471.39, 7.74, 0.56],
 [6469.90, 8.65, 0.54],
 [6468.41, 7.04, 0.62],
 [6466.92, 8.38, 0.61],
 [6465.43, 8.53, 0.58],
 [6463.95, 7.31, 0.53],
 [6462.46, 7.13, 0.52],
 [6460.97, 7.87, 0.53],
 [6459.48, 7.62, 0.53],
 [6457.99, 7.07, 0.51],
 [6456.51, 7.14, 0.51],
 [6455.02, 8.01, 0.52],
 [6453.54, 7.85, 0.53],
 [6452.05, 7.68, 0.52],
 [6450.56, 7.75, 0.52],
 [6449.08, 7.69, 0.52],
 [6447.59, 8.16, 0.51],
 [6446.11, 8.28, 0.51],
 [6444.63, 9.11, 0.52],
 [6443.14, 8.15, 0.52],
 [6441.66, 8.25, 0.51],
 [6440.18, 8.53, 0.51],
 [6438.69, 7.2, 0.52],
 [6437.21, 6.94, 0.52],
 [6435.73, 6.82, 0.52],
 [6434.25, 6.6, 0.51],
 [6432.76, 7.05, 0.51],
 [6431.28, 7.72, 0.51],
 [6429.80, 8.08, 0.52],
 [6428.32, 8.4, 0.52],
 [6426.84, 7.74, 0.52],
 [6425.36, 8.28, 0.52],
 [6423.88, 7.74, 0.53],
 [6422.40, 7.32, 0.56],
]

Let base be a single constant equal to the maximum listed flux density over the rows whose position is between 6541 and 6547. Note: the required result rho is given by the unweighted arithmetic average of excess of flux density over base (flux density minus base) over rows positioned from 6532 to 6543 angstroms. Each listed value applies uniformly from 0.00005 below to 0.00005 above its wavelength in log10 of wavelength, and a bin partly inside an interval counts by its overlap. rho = -0.4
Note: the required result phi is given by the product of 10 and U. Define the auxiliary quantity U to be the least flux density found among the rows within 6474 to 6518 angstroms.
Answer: 71.7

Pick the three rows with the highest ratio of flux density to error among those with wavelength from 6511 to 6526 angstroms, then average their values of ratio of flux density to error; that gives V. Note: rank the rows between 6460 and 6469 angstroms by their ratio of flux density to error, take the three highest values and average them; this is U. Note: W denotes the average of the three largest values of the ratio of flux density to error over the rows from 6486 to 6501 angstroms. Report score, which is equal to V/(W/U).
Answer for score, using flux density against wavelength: 14.4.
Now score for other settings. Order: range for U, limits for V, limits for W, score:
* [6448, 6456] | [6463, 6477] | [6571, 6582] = 16.3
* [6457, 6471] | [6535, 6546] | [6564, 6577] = 16.5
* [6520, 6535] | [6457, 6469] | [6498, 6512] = 14.3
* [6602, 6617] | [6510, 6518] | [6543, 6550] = 20.4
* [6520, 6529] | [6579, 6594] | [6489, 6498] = 15.4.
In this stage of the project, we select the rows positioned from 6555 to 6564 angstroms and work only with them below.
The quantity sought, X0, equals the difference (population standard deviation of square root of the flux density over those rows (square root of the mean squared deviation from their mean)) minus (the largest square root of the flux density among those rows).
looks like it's -2.64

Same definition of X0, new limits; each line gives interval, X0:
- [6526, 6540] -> -2.80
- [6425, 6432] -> -2.85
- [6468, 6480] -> -2.91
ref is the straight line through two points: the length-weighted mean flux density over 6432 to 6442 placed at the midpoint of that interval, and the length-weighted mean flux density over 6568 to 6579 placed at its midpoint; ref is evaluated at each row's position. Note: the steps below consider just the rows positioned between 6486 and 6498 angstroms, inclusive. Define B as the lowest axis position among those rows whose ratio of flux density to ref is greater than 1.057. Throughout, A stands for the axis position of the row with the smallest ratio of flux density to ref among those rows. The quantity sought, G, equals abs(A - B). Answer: 7.5 angstroms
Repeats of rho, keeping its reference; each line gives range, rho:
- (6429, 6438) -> -0.8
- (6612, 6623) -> 0.1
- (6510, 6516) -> 0.6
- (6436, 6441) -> -0.4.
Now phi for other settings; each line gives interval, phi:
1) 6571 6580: 68.7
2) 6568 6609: 64.0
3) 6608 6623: 72.4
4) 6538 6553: 68.0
